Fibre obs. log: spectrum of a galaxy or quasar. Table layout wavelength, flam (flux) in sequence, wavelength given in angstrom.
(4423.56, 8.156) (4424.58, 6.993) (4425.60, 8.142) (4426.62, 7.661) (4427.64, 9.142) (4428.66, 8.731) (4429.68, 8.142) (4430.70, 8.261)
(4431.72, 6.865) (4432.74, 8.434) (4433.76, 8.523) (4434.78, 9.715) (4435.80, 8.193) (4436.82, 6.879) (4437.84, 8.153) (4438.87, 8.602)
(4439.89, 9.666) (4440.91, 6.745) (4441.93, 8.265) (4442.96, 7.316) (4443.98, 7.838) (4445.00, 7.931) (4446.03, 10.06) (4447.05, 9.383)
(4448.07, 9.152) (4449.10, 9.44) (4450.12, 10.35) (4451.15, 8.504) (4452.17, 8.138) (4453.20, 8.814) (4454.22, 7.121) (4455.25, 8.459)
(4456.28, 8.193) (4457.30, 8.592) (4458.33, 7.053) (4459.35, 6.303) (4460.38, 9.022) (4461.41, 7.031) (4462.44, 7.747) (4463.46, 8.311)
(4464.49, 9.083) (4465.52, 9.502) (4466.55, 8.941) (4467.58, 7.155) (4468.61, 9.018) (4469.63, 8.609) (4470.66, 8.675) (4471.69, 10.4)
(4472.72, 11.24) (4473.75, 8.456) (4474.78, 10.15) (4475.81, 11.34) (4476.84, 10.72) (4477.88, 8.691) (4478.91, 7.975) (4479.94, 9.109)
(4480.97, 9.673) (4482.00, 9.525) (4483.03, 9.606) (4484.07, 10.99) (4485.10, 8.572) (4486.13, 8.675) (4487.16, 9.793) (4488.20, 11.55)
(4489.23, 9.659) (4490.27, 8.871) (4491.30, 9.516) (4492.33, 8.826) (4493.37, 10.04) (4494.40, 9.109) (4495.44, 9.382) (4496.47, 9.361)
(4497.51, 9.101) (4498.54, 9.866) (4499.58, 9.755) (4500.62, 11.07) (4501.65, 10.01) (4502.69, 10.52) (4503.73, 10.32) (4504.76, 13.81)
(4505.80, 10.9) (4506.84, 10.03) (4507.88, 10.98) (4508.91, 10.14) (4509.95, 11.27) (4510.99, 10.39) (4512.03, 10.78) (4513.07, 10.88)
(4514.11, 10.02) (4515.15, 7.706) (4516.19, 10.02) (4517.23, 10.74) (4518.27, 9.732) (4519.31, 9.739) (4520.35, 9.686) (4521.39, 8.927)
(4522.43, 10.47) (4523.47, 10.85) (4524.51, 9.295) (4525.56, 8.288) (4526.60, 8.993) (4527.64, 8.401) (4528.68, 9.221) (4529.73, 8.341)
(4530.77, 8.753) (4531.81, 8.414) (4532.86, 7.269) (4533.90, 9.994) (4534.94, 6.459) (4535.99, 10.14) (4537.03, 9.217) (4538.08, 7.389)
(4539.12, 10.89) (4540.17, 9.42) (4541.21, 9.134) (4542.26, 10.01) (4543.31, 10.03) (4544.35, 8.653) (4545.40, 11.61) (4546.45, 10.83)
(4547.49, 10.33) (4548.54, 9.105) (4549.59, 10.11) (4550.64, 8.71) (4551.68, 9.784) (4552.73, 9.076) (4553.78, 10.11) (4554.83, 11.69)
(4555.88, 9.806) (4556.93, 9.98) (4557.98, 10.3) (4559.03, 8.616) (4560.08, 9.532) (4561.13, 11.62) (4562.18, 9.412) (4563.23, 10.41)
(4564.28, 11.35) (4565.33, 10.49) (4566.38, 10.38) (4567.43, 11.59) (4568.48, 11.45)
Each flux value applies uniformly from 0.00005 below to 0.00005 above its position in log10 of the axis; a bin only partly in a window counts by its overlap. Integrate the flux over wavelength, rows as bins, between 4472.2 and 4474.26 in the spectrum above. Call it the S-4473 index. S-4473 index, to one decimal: 20.3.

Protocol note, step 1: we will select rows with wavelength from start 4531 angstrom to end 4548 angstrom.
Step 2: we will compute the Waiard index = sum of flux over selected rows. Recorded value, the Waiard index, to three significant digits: 150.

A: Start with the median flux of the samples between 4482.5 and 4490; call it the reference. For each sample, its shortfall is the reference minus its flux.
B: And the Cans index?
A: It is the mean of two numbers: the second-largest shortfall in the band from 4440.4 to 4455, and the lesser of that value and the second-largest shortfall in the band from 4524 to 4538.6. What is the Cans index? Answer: 2.46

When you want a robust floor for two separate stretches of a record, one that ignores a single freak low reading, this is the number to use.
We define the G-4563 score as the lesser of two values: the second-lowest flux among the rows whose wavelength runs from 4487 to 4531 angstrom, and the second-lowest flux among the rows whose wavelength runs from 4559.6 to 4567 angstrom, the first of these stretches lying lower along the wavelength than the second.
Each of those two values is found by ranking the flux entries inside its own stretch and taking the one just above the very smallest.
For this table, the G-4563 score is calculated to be 8.3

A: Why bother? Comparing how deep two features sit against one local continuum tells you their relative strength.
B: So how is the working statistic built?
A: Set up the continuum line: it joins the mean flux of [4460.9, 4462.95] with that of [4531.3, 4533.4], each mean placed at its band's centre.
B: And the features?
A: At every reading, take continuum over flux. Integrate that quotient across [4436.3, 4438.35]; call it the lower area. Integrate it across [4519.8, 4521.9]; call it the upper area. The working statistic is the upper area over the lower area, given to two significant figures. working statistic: 0.88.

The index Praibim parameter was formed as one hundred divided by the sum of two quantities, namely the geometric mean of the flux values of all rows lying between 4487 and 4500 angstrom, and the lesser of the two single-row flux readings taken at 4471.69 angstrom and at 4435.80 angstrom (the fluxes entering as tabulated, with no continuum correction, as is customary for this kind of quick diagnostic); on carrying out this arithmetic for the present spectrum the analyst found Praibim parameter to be 5.63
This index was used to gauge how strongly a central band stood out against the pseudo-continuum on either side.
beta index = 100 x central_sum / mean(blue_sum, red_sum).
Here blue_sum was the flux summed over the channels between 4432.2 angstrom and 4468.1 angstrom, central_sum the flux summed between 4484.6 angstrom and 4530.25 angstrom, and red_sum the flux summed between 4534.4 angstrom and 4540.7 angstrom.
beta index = 251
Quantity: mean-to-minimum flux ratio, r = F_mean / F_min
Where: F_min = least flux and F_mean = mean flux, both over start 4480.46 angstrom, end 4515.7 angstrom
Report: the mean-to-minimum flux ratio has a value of 1.30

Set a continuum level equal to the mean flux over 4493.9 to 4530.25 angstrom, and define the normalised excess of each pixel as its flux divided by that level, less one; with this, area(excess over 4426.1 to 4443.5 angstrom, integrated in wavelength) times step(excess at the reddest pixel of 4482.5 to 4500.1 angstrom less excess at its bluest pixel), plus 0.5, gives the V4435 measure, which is 0.45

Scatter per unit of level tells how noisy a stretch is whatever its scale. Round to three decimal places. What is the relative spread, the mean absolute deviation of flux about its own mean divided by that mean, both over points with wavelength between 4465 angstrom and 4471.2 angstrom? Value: 0.059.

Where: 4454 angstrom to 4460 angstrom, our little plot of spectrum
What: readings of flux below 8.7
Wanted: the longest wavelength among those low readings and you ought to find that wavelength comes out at 4459.35 angstrom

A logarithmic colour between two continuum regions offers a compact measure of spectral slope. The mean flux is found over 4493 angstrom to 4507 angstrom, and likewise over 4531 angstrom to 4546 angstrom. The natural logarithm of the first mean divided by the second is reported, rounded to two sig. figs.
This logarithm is 0.11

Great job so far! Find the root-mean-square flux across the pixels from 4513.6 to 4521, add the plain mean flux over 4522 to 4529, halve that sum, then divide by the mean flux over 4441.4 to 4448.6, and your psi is 1.11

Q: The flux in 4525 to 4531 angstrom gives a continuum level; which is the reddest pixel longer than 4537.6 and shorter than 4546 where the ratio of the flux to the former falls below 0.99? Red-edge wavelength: 4538.08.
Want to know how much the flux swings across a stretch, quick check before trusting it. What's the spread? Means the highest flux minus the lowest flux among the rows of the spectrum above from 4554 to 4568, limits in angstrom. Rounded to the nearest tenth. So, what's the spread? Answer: 3.1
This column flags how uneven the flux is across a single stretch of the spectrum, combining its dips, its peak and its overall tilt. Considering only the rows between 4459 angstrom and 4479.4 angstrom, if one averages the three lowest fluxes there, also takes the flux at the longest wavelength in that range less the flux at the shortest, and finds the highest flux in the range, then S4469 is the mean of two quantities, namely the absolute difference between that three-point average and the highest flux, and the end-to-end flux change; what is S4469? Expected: 3.1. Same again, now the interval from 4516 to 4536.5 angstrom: 1.8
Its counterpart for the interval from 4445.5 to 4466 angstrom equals 1.5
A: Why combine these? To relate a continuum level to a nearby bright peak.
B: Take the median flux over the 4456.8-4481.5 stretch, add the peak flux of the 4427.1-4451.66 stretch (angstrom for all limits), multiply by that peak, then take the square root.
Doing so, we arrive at 14.1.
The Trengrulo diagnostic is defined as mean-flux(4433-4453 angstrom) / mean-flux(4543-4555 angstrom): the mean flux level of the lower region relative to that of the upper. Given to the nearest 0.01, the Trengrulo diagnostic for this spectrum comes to 0.86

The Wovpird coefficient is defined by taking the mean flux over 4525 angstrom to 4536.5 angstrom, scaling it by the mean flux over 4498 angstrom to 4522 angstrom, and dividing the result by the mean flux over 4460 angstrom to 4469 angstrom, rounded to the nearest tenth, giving 10.5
